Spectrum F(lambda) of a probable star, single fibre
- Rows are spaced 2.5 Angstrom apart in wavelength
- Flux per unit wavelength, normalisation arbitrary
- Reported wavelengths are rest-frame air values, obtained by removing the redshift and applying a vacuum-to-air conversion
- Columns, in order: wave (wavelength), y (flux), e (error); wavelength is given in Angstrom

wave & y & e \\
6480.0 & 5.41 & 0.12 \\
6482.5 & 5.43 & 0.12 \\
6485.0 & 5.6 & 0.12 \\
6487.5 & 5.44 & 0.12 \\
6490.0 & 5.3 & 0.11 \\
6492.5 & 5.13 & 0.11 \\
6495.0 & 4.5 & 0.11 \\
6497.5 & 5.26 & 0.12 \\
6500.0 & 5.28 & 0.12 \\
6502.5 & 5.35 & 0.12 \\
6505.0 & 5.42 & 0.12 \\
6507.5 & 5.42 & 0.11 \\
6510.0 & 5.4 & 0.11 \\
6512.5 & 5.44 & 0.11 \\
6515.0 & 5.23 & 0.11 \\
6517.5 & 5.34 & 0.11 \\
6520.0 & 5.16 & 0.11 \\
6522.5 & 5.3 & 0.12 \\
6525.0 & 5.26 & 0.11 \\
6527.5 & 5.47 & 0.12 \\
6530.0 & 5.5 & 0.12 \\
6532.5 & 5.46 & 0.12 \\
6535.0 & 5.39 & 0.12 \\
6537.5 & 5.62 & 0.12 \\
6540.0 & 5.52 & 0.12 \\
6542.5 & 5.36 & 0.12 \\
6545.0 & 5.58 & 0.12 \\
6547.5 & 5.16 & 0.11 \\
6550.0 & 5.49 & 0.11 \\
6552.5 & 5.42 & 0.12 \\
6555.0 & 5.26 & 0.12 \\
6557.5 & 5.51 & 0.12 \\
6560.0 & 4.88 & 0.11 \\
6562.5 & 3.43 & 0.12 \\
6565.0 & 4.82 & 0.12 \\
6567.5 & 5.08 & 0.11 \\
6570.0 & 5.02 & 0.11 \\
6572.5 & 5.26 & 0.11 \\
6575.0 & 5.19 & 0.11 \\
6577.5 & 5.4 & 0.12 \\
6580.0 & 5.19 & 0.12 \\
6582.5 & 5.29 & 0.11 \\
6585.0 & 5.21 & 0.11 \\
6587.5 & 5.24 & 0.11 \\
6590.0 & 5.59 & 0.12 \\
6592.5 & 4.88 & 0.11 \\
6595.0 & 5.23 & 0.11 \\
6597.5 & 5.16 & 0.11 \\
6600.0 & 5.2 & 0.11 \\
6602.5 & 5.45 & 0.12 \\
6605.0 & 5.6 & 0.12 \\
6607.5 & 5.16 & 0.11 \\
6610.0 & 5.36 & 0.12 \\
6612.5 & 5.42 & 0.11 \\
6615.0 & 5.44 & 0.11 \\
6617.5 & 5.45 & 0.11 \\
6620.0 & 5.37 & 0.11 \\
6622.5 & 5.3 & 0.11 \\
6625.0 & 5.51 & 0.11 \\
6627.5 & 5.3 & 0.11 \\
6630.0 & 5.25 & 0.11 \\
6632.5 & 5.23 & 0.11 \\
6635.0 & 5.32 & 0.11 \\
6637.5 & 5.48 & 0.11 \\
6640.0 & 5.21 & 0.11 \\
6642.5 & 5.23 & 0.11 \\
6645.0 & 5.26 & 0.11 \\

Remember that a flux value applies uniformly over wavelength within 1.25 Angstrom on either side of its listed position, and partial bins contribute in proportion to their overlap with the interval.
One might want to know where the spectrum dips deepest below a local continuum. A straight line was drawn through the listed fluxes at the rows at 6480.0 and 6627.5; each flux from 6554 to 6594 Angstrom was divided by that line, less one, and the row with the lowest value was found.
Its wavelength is 6562.5 Angstrom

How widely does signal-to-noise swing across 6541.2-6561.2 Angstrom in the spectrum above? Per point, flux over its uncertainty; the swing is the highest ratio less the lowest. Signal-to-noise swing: 6.1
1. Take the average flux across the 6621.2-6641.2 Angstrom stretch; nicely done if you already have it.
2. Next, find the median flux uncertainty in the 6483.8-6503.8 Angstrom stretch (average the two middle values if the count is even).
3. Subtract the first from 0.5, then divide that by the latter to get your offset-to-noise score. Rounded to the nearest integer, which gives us -40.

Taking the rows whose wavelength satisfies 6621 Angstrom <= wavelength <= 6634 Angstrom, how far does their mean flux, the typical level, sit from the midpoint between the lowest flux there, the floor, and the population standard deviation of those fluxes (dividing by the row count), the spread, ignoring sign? 2.65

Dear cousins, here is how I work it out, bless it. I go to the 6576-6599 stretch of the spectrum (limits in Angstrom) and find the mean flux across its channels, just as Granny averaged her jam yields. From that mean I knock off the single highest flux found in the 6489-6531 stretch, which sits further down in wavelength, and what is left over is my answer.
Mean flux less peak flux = -0.26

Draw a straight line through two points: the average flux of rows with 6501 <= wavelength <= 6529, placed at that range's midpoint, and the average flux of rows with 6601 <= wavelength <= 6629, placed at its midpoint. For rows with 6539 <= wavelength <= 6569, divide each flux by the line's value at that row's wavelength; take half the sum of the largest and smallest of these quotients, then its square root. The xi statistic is 0.92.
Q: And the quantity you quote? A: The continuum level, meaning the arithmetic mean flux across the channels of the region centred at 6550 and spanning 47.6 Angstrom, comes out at 5.22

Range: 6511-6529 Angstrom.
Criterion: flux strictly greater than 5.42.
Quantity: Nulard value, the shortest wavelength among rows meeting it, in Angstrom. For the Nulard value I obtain 6512.5 Angstrom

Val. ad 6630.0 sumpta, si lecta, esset 5.25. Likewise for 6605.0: 5.6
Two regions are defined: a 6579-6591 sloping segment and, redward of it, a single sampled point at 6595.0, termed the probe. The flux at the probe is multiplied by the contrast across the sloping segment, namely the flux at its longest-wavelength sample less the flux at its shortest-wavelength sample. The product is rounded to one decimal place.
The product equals 2.1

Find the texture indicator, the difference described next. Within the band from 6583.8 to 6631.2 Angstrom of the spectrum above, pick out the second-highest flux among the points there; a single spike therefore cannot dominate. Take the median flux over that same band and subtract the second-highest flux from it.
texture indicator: -0.29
